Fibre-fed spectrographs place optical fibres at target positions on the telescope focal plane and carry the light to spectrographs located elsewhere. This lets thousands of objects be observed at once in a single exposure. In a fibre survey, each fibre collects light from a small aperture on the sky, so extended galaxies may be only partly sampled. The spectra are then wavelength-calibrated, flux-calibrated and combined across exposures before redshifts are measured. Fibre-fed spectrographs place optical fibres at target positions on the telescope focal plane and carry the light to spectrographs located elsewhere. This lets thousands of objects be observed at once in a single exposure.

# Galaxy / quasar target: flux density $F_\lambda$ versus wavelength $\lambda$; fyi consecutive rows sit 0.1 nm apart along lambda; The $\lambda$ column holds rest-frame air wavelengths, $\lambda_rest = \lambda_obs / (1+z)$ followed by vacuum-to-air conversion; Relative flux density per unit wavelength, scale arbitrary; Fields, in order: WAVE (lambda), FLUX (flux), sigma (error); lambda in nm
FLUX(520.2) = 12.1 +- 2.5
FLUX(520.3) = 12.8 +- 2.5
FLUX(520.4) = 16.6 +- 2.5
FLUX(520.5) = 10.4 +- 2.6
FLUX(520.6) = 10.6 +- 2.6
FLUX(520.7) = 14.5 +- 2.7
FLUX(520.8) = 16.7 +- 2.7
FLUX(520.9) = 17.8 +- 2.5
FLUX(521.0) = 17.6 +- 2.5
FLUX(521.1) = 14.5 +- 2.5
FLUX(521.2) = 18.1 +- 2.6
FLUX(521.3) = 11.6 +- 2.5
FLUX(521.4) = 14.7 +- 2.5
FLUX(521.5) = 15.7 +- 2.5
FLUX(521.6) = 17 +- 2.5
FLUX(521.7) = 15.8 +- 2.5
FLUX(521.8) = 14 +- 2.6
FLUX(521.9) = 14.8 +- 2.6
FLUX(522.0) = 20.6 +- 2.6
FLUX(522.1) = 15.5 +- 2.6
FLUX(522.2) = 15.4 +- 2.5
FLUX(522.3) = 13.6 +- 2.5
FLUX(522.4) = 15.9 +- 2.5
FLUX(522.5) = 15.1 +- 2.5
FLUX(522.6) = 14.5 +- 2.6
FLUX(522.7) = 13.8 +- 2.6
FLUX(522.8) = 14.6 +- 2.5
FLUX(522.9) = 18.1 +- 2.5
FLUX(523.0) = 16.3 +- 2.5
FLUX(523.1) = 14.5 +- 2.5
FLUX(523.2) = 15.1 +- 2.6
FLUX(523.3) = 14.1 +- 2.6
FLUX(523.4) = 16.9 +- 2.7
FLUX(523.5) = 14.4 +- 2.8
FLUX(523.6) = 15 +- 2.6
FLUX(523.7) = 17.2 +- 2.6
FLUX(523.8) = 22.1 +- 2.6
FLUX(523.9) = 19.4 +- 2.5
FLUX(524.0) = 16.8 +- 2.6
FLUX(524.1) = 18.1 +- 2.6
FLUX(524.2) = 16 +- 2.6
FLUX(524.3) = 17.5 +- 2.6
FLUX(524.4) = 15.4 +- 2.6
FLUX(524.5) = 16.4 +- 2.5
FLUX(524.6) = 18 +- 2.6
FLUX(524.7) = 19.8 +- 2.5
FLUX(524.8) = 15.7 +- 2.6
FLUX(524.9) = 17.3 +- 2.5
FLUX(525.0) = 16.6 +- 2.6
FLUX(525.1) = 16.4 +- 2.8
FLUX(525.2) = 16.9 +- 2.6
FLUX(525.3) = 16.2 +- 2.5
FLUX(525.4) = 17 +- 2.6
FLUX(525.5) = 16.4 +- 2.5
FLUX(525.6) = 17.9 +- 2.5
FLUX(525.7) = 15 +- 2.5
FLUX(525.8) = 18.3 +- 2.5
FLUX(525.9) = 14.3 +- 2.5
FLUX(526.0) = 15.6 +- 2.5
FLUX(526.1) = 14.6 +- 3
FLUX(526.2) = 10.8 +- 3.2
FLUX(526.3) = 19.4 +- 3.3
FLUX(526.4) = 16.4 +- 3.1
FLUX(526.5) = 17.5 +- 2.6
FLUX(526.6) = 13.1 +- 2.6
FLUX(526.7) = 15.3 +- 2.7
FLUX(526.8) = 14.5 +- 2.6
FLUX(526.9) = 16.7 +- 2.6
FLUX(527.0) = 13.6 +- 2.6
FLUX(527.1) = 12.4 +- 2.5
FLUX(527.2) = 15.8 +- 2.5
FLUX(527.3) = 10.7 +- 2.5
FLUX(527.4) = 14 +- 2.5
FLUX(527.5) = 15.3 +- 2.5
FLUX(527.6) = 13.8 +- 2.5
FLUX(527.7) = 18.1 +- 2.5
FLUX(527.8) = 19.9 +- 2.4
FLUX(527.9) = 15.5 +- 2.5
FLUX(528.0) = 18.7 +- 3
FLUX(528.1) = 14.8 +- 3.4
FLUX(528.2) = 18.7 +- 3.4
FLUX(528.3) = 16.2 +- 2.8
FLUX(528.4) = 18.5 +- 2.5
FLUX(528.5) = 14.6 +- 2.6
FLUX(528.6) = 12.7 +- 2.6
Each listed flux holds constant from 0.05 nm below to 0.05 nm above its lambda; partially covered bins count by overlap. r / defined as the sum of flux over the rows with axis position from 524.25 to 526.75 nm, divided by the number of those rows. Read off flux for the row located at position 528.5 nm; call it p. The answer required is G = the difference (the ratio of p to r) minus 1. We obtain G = -0.10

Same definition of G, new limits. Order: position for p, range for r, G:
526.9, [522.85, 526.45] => 0.01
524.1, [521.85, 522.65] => 0.15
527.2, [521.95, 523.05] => 0.00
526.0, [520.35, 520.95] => 0.08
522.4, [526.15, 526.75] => 0.03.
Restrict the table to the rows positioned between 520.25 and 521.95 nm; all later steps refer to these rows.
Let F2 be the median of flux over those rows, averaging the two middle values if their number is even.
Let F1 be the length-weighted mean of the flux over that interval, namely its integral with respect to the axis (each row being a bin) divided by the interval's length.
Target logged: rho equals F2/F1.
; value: 0.99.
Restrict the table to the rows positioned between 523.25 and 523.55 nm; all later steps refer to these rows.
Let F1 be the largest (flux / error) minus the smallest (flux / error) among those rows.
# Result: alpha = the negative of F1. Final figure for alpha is -1.1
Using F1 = 1.1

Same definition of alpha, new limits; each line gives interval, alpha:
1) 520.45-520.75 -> -1.4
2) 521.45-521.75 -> -0.5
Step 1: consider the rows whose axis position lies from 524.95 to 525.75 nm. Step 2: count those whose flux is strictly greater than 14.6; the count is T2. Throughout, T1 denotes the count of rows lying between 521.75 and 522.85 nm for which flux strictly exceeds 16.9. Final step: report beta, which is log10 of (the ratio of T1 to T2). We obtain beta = -0.9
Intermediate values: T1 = 1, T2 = 8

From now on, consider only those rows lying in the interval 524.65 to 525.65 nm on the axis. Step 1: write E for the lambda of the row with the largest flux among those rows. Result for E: 524.7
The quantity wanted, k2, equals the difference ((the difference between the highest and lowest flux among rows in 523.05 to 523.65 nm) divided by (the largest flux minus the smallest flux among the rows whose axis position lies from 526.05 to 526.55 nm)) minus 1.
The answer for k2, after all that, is -0.7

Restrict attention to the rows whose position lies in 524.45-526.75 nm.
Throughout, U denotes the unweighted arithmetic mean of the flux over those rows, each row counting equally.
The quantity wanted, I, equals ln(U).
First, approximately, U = 16.3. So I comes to 2.79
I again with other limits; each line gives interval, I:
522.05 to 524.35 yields 2.78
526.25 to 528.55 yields 2.76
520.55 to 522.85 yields 2.73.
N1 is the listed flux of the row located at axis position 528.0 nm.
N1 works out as 18.7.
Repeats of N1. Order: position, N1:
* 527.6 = 13.8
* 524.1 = 18.1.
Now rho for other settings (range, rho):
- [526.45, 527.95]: 1.01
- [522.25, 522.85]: 1.00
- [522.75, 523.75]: 0.96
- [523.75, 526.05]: 0.98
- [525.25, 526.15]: 1.00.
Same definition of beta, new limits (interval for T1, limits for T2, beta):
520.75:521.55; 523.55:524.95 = -0.7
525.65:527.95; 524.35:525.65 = -0.4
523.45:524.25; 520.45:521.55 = -0.2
